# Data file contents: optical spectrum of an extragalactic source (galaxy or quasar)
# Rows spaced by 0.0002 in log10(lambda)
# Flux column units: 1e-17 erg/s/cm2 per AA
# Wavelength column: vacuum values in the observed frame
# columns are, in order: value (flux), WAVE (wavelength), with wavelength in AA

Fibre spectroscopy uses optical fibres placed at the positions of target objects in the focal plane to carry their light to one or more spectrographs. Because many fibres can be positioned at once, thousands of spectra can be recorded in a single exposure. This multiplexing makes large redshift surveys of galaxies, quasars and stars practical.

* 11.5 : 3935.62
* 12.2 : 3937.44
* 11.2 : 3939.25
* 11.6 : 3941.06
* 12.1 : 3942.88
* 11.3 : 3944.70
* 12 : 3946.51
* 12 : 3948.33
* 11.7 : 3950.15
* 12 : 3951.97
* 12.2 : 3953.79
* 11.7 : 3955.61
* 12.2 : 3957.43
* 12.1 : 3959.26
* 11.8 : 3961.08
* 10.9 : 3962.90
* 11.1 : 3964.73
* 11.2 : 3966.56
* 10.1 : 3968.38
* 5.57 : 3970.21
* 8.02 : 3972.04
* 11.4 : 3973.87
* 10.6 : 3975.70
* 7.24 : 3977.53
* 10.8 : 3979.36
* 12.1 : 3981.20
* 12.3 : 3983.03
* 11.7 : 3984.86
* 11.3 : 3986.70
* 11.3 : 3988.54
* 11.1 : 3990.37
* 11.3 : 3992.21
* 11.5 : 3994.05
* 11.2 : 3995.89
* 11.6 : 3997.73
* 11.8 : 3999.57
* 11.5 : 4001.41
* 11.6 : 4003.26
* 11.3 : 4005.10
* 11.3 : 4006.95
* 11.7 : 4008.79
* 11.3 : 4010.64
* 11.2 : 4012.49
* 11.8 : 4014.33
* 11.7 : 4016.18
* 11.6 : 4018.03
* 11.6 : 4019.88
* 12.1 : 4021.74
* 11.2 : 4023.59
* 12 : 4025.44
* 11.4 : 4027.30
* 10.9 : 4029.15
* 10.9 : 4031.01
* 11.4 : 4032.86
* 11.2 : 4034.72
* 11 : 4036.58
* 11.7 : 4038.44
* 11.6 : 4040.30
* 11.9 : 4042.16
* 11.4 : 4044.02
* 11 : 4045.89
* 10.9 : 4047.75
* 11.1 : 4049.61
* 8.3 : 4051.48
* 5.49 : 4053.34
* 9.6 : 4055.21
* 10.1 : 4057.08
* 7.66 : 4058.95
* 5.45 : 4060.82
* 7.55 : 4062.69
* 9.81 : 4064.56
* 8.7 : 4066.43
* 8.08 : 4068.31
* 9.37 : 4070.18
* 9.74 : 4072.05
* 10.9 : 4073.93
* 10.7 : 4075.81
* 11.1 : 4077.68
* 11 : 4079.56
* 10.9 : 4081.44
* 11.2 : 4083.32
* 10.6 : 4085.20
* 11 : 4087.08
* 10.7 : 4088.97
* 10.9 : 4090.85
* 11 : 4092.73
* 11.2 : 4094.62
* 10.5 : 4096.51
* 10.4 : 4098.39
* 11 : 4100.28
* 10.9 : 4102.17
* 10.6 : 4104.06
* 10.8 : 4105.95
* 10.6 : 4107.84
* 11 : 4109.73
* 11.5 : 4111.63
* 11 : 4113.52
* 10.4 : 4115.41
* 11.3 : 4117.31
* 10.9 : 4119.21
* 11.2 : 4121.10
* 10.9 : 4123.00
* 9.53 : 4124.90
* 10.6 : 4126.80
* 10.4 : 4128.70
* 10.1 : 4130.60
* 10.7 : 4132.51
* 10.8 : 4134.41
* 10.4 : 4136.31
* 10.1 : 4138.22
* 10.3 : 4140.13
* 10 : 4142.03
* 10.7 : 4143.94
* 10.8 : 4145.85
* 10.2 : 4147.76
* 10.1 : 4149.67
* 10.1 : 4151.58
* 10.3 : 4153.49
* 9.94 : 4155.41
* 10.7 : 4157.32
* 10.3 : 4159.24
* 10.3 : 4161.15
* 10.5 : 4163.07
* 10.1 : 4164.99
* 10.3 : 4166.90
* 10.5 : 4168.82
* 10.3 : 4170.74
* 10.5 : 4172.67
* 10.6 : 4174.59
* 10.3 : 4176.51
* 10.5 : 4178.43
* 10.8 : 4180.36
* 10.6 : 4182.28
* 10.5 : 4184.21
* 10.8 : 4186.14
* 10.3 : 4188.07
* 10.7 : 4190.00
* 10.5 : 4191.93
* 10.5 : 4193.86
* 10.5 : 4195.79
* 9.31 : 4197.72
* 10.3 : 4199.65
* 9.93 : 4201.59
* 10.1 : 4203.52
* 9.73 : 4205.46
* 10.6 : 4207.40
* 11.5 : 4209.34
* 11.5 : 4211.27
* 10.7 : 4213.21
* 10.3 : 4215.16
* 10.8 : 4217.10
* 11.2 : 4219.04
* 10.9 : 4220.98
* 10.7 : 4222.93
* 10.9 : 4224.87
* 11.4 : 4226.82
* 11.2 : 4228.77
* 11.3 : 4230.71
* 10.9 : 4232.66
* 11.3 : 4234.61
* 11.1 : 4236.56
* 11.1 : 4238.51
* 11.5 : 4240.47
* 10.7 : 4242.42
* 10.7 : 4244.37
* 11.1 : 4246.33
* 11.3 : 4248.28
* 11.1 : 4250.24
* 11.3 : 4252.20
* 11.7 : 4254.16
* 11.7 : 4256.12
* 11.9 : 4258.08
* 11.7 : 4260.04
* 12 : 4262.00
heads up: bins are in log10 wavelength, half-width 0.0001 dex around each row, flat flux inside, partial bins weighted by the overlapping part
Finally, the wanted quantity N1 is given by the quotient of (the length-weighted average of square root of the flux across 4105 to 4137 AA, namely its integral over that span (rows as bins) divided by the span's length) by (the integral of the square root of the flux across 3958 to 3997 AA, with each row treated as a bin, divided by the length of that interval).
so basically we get 1.00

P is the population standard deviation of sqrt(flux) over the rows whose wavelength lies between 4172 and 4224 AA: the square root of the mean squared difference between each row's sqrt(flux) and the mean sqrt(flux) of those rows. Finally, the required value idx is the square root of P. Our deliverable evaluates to 0.27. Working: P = 0.07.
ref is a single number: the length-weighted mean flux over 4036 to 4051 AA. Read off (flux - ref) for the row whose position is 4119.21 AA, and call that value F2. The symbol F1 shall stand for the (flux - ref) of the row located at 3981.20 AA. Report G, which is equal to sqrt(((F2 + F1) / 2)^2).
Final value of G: 0.26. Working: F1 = 0.86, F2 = -0.34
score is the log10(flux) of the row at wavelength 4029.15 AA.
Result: 1.04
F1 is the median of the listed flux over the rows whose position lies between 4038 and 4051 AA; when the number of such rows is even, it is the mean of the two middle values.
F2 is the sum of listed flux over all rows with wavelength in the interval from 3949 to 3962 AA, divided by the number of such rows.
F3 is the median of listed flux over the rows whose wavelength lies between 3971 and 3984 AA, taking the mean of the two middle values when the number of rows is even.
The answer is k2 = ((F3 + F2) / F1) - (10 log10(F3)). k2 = -8.34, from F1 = 11.4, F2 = 12.0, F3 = 10.8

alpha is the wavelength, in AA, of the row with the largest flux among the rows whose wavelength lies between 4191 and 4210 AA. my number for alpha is 4209.34 AA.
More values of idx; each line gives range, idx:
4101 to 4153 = 0.26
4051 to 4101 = 0.53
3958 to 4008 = 0.50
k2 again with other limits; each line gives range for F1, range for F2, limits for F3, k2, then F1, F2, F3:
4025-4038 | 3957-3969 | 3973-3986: -8.54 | 11.2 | 11.3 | 11.4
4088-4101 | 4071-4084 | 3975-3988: -8.50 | 10.9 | 10.8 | 11.3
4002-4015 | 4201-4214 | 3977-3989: -8.59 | 11.3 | 10.6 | 11.3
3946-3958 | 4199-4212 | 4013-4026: -8.83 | 12.0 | 10.5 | 11.7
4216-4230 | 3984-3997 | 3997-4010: -8.54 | 10.9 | 11.3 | 11.6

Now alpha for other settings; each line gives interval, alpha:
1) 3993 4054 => 4021.74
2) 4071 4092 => 4083.32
